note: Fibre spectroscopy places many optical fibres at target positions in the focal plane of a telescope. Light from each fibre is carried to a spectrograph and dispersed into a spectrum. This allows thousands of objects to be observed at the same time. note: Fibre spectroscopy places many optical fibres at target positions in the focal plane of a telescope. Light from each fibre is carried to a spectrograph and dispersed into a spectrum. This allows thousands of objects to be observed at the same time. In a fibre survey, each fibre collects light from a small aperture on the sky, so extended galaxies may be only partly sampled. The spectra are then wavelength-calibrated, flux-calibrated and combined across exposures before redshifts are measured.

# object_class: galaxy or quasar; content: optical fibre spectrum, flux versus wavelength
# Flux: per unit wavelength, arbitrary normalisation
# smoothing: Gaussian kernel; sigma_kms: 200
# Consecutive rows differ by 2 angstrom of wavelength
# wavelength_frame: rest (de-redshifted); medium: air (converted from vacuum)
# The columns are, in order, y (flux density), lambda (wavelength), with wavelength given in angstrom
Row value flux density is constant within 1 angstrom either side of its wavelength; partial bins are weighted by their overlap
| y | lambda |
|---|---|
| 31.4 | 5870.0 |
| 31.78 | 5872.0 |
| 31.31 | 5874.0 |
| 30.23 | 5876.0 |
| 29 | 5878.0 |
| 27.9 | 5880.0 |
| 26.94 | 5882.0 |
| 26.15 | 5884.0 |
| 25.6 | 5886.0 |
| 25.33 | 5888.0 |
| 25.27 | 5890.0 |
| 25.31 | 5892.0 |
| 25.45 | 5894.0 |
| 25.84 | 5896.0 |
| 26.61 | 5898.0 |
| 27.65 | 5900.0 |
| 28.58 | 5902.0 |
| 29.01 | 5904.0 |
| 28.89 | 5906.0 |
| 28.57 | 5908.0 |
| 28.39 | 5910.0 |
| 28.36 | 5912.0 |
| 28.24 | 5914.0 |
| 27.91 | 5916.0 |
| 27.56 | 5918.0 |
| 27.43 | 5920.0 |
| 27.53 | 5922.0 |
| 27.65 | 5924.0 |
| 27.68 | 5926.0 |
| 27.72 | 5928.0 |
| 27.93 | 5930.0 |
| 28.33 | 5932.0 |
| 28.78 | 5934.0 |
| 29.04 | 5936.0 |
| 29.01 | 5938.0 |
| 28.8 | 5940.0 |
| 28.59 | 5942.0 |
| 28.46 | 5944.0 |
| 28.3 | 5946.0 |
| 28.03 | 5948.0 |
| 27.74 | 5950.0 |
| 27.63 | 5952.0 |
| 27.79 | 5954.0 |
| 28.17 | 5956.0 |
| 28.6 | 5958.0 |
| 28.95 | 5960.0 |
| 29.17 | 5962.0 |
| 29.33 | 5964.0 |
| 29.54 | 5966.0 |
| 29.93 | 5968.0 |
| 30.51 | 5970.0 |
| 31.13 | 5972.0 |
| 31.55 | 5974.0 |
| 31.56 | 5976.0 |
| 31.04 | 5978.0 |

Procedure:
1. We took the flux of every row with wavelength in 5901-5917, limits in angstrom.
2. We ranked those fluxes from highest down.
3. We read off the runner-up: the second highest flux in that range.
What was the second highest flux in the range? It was 28.89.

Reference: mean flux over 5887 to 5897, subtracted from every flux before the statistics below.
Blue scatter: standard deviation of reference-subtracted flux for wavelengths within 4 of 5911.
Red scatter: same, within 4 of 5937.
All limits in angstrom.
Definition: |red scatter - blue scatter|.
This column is 0.00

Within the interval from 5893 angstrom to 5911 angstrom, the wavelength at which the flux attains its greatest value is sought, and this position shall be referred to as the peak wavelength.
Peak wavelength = 5904.0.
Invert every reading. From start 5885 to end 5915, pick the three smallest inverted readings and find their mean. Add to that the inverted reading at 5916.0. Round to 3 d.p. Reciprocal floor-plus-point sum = 0.071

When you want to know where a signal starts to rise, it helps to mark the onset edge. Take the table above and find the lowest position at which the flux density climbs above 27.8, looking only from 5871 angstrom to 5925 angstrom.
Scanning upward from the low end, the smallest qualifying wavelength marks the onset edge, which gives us 5872.0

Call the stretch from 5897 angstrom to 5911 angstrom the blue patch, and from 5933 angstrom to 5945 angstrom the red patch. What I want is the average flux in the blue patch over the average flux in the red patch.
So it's 0.98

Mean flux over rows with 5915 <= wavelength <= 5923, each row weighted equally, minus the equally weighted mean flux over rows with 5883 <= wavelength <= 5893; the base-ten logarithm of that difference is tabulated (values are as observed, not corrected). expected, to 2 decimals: 0.32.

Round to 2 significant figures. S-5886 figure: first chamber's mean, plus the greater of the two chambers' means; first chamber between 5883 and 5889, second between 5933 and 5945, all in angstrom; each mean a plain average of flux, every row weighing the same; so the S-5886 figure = 54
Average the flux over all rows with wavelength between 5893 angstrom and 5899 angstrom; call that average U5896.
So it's 26.0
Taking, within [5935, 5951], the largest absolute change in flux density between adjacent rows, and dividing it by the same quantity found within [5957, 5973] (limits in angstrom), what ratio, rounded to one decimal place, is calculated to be 0.5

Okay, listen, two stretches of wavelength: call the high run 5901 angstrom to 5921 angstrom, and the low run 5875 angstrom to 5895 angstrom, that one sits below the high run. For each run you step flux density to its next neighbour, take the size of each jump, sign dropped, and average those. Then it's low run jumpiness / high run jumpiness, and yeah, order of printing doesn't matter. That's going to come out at 2.6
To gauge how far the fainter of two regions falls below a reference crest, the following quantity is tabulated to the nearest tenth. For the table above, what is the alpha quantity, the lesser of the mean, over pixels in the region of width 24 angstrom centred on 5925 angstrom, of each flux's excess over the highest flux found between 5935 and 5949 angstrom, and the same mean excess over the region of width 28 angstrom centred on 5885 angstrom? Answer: -1.7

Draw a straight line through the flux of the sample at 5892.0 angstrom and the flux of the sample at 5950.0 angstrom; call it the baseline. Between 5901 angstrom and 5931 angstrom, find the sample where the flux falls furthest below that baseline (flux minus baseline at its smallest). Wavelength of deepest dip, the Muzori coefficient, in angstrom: 5928.0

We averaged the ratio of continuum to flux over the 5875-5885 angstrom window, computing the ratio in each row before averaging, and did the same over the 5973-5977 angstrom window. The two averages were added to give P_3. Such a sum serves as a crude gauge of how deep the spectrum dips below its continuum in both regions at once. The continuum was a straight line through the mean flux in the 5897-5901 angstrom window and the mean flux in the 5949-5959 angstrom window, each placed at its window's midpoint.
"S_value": 1.86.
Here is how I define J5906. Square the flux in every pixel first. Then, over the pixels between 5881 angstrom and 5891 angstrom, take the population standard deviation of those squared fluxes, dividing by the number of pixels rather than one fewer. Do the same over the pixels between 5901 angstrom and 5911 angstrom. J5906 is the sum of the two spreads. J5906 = 46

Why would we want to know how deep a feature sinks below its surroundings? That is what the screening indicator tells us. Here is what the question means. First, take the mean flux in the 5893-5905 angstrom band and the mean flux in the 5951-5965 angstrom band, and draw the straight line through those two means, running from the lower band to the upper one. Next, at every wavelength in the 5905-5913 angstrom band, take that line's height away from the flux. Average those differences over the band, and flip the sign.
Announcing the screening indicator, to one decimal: -1.1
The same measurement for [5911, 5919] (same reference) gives -0.5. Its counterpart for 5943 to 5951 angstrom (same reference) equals 0.1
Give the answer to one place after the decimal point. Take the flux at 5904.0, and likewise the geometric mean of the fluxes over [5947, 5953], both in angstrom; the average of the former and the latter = 28.4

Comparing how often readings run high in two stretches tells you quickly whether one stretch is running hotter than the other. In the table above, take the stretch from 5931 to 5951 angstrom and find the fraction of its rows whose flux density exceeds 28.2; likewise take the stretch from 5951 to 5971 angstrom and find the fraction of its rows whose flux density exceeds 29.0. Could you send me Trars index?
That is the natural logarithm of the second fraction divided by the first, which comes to -0.5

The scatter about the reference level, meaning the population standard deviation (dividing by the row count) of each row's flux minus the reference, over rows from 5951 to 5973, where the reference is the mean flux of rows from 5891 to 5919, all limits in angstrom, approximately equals 1.05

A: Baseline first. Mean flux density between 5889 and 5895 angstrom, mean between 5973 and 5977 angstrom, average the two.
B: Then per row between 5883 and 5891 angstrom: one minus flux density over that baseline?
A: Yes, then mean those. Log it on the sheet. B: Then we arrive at 0.10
